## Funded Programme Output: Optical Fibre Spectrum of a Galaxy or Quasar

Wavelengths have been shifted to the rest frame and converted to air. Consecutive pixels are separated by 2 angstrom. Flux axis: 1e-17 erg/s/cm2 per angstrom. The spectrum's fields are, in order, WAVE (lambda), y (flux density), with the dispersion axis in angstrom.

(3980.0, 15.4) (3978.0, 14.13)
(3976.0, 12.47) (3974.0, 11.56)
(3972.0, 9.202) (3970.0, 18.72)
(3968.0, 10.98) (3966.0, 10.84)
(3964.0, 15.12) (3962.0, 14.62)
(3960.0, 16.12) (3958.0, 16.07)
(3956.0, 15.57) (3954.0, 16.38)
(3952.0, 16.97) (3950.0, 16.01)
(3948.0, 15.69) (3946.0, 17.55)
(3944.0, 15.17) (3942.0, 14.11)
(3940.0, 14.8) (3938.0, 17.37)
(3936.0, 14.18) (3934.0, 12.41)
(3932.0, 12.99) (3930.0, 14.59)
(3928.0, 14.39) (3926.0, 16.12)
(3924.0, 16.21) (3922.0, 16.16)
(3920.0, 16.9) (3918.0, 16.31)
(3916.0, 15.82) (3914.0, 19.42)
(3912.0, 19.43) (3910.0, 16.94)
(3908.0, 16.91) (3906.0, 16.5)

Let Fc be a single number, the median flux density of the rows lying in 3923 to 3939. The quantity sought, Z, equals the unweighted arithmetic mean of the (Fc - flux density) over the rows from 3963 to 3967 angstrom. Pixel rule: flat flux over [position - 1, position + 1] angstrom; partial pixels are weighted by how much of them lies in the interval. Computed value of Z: 1.5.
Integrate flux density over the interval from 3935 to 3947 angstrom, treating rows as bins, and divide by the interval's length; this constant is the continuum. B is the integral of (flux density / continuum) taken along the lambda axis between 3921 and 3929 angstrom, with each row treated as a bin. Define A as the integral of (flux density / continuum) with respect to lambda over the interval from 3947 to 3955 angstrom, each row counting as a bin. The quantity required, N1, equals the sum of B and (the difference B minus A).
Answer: 7.8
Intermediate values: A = 8.38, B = 8.10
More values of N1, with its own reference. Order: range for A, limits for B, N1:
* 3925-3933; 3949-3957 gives 9.2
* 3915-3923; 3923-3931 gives 7.4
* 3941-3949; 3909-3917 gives 10.4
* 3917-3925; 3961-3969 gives 4.8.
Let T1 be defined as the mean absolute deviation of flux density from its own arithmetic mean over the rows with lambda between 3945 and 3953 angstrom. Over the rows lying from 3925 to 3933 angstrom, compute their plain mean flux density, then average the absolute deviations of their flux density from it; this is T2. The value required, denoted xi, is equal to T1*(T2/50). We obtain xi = 0.012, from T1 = 0.7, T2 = 0.8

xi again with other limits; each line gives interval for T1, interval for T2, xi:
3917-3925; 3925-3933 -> 0.004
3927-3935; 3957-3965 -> 0.011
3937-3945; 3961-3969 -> 0.040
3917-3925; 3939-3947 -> 0.005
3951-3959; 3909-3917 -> 0.013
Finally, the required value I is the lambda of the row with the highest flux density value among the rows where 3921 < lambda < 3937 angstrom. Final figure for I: 3924.0 angstrom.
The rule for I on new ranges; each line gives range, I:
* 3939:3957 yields 3946.0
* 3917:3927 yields 3920.0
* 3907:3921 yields 3912.0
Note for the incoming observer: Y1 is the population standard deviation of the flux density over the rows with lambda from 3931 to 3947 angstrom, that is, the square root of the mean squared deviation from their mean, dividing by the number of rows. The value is 1.74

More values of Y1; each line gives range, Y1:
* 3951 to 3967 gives 1.79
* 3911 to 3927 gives 1.40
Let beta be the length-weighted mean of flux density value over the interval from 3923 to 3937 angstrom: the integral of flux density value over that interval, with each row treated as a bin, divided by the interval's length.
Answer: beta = 14.4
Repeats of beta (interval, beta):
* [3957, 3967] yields 14.6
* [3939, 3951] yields 15.6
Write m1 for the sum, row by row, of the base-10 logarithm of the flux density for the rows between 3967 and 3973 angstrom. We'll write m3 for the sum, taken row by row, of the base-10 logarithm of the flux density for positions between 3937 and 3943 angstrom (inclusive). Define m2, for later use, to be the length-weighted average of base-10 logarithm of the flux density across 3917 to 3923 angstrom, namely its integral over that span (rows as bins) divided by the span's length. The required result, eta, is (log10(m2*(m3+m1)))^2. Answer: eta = 0.846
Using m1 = 3.3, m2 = 1.22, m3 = 3.56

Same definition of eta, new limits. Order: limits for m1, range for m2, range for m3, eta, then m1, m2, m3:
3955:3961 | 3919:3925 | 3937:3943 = 0.883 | 3.6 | 1.22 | 3.56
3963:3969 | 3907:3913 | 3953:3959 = 0.871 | 3.3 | 1.25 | 3.61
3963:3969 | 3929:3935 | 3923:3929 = 0.783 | 3.3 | 1.12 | 3.58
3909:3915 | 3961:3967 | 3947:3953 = 0.852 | 3.8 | 1.13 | 3.63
